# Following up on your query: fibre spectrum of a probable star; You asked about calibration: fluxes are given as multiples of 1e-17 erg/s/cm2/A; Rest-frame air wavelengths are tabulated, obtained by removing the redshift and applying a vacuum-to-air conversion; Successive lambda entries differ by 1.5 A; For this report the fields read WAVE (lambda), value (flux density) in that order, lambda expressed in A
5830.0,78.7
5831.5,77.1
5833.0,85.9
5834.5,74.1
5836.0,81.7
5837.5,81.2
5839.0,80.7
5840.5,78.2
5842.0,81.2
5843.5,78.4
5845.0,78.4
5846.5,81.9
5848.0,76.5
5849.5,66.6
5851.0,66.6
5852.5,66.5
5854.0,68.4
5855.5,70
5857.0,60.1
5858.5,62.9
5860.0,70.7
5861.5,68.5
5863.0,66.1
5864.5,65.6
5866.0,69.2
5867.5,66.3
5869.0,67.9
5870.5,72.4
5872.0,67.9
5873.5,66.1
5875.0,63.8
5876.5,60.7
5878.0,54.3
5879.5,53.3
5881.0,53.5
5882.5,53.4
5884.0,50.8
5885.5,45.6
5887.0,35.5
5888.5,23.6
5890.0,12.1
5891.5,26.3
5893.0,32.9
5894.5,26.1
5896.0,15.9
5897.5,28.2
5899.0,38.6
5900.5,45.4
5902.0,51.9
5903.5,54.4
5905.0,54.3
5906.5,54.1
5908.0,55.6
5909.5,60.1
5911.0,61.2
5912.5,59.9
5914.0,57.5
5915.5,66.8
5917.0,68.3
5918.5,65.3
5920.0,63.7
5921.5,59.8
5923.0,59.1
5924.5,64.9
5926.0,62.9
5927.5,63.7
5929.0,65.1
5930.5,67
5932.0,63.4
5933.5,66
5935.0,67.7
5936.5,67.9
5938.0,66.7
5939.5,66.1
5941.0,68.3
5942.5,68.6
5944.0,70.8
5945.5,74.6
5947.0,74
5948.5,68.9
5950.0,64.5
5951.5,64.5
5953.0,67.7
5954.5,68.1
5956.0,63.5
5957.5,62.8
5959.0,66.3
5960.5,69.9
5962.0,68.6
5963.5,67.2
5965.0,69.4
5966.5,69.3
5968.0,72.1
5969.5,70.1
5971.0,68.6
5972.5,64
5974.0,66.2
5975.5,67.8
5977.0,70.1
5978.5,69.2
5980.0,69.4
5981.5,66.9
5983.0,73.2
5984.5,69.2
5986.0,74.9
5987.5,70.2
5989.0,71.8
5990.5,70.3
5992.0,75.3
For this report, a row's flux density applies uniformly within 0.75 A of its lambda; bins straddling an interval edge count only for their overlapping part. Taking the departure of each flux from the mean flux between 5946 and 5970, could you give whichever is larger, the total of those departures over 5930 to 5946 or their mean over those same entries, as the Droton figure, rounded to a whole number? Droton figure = 0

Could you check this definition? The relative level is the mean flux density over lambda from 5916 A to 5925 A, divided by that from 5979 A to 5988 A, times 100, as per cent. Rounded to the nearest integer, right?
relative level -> 90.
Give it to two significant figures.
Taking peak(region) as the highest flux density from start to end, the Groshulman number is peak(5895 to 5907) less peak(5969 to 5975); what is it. -16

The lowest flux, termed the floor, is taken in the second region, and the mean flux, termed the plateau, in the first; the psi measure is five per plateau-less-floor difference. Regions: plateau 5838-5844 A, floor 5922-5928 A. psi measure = 0.2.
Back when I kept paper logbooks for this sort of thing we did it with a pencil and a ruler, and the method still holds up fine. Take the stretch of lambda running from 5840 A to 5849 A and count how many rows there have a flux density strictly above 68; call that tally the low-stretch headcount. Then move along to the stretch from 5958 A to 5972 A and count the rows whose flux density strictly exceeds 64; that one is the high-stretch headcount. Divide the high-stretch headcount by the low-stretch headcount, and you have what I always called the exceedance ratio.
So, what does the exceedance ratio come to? 1.5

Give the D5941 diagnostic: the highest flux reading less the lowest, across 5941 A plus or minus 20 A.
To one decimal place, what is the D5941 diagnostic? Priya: 15.5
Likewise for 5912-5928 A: 10.8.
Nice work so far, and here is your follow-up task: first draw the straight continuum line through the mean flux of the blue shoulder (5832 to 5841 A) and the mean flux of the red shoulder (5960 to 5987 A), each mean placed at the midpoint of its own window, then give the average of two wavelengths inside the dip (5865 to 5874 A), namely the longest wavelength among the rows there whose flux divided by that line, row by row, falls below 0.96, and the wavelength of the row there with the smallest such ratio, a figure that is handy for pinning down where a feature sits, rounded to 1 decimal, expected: 5870.5 A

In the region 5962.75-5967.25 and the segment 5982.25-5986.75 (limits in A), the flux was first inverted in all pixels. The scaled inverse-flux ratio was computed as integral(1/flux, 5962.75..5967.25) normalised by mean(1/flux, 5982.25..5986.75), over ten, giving 0.47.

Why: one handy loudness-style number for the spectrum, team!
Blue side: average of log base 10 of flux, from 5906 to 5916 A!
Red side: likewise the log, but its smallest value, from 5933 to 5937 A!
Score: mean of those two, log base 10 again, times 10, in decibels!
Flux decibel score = 2.54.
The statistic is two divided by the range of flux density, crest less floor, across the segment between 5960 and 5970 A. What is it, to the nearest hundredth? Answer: 0.41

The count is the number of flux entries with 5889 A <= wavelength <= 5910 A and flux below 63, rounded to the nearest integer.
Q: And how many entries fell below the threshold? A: 14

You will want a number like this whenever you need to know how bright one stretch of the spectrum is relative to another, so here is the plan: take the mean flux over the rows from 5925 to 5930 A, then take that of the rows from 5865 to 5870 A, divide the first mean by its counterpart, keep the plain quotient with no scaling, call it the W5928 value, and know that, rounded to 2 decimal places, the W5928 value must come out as 0.94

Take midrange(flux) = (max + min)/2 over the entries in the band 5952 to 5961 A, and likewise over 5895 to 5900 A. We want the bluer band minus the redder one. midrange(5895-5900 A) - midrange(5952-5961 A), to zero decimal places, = -39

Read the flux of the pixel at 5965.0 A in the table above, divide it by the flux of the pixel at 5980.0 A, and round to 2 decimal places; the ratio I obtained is 1.00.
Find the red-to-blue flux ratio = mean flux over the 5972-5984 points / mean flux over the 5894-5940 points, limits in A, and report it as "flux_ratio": 1.20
